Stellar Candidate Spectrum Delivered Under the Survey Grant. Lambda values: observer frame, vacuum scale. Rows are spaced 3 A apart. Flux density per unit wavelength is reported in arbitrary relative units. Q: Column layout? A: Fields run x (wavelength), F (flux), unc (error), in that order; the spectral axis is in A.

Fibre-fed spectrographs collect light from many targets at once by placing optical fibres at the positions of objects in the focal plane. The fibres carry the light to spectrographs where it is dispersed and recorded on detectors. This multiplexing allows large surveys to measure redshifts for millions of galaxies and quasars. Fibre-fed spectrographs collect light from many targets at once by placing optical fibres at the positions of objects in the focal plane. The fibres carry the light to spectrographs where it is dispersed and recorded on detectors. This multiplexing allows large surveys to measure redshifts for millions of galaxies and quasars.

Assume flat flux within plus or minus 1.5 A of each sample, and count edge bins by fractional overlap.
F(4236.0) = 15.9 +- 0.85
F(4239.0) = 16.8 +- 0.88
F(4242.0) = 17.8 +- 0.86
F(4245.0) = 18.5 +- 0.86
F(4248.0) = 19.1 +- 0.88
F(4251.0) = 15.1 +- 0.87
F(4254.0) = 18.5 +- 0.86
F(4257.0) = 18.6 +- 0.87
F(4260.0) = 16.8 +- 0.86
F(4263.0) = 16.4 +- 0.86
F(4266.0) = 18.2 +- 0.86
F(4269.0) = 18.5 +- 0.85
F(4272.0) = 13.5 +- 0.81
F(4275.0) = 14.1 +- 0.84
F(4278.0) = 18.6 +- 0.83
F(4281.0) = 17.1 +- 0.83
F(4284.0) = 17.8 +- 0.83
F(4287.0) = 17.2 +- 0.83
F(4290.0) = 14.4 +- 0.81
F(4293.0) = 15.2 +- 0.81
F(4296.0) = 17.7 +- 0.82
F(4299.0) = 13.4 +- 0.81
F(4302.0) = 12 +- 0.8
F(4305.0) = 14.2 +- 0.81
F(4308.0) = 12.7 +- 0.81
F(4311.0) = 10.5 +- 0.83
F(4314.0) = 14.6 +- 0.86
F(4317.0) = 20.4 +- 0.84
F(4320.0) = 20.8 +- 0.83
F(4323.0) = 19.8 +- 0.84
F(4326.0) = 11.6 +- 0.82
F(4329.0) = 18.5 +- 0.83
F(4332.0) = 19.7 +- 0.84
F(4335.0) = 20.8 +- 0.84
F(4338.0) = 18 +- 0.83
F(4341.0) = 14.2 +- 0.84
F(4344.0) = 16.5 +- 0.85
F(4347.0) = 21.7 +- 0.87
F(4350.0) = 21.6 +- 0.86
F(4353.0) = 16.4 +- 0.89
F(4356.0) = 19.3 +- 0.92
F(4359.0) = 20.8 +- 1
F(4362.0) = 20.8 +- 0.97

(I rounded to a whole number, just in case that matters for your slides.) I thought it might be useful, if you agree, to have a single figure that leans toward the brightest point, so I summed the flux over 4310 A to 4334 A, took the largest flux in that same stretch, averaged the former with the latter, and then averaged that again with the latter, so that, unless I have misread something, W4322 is 50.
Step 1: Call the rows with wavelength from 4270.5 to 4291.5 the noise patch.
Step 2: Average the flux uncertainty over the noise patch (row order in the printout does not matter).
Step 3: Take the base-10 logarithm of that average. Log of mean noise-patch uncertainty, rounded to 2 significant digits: -0.083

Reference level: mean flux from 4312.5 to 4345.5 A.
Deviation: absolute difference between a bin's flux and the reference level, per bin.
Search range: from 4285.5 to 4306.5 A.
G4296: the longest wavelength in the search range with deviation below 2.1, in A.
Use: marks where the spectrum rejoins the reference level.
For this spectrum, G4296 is 4296.0 A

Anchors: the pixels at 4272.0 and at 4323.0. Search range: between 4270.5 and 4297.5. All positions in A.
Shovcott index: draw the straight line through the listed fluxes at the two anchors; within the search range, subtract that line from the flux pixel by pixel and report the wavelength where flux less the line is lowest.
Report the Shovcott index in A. 4290.0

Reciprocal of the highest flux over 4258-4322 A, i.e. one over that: 0.048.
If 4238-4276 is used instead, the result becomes 0.052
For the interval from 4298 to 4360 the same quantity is 0.046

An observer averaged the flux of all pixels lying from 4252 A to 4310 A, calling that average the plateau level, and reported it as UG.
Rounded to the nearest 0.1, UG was 16.0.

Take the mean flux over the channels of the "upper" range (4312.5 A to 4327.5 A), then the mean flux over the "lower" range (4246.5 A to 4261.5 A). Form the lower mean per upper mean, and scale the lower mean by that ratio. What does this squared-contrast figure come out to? 17.8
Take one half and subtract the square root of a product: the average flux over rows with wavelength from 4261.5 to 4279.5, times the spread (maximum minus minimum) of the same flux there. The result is -8.7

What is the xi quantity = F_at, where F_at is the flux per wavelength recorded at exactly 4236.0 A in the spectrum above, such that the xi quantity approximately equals 15.9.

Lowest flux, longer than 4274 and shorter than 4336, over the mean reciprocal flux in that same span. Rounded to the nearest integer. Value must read 164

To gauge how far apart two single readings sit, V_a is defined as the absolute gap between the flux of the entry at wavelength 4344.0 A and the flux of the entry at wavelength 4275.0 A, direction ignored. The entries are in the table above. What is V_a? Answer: 2.40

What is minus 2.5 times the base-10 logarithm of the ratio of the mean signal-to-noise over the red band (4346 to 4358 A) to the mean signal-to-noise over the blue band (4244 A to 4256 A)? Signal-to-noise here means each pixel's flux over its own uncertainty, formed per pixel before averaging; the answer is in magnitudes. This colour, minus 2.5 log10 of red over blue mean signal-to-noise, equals -0.09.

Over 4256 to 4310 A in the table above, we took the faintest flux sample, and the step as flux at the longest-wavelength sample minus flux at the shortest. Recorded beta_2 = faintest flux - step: 18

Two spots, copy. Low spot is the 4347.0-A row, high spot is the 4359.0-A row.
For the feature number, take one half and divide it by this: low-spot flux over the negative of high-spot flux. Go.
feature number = -0.48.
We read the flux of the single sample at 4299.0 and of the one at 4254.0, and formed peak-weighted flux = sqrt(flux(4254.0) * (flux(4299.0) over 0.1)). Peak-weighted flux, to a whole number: 50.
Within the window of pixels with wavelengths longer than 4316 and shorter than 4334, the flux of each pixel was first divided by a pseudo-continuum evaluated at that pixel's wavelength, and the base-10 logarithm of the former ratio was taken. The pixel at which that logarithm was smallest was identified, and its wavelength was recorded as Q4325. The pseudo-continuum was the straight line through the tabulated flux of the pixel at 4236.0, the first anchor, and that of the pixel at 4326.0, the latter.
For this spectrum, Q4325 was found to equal 4326.0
